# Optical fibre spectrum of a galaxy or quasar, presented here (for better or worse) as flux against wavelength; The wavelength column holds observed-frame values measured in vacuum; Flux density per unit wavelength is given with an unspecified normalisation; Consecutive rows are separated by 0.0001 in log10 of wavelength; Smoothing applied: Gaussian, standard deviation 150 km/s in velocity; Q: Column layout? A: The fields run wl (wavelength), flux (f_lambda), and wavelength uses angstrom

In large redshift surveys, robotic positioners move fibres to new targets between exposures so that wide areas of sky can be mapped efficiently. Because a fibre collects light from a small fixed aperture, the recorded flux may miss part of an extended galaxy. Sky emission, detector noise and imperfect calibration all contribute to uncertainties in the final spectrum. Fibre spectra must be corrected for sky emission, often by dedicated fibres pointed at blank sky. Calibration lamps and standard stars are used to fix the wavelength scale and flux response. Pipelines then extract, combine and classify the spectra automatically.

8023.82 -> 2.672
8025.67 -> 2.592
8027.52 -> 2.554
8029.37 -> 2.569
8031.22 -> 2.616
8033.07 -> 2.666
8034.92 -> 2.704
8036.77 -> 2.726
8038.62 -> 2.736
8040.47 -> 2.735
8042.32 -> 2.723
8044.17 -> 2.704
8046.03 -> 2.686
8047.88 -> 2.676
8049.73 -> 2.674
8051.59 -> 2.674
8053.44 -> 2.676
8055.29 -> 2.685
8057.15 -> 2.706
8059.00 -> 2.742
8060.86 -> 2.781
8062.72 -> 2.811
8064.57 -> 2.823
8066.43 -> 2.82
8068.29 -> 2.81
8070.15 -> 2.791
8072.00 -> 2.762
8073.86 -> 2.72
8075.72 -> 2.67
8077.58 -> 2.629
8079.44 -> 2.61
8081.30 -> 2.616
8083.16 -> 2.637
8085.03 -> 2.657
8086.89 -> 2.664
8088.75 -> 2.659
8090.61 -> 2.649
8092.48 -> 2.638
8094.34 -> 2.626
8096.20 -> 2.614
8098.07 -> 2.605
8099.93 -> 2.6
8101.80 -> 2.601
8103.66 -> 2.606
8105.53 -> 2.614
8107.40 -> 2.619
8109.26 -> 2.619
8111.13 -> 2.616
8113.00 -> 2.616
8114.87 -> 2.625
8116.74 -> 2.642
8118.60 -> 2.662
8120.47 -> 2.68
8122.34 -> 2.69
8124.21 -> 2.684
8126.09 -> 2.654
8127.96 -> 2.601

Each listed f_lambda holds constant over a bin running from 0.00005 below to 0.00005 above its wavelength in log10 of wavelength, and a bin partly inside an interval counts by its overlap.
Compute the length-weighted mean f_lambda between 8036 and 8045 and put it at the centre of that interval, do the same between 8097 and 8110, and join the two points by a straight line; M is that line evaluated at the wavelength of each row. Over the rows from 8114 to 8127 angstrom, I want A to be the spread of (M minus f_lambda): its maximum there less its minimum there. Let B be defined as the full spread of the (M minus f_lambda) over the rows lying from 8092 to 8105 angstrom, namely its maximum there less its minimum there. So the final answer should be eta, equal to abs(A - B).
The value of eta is 0.055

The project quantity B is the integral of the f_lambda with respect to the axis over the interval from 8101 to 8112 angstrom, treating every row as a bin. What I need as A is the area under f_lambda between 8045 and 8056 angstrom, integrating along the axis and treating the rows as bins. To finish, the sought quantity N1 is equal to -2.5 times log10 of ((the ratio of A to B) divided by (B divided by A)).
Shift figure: -0.05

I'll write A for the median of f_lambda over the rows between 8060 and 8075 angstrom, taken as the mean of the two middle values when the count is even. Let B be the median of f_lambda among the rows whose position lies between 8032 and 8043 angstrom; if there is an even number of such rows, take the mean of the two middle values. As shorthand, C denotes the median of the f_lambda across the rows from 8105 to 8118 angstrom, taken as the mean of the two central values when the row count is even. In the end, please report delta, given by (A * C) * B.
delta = 20.0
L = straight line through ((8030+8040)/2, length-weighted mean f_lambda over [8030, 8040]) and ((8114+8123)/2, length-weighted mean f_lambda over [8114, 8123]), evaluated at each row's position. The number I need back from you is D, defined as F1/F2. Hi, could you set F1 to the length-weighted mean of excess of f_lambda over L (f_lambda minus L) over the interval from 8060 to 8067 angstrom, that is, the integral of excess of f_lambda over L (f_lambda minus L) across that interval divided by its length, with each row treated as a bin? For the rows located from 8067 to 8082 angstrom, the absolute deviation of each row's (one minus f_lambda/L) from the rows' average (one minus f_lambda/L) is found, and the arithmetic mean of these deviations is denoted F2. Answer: 5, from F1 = 0.13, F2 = 0.026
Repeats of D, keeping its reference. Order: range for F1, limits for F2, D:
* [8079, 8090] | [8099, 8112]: -10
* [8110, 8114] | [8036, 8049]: -7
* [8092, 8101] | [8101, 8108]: -20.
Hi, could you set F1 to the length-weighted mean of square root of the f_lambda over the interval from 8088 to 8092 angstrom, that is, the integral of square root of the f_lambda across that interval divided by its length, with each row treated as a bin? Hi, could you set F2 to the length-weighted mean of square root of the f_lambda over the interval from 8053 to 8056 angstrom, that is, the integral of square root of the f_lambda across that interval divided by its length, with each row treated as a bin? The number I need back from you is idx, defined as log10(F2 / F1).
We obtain 0.003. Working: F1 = 1.63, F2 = 1.64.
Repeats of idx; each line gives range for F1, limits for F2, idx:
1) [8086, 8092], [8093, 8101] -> -0.003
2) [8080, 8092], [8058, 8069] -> 0.012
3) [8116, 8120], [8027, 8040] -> -0.001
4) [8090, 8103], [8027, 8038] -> 0.002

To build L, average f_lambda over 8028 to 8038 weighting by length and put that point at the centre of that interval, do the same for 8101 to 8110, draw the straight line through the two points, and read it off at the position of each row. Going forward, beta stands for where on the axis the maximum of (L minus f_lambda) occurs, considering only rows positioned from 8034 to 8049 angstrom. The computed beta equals 8047.88 angstrom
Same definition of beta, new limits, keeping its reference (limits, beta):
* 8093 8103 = 8099.93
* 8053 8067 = 8053.44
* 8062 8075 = 8073.86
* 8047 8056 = 8049.73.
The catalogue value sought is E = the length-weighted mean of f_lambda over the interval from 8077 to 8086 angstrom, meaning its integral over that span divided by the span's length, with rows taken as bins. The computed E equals 2.63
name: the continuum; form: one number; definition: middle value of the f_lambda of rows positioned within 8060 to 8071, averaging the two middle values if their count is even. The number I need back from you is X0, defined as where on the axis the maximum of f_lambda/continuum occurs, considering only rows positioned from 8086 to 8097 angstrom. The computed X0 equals 8086.89 angstrom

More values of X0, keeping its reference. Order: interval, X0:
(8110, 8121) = 8120.47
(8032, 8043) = 8038.62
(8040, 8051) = 8040.47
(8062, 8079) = 8064.57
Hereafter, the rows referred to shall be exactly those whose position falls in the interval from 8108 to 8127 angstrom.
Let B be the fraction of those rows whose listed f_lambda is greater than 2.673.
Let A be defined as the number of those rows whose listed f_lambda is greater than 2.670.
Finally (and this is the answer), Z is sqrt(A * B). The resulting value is 0.9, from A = 3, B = 0.30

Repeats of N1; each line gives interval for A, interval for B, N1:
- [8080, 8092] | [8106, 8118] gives -0.02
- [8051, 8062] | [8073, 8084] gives -0.05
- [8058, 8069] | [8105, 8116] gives -0.14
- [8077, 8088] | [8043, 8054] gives 0.04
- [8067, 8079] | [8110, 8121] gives -0.26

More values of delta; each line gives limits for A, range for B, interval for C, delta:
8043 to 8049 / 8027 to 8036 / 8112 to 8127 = 18.7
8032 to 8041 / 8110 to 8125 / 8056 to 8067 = 20.2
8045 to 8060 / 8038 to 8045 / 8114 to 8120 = 19.3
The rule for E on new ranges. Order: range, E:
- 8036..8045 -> 2.73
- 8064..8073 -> 2.80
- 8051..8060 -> 2.70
